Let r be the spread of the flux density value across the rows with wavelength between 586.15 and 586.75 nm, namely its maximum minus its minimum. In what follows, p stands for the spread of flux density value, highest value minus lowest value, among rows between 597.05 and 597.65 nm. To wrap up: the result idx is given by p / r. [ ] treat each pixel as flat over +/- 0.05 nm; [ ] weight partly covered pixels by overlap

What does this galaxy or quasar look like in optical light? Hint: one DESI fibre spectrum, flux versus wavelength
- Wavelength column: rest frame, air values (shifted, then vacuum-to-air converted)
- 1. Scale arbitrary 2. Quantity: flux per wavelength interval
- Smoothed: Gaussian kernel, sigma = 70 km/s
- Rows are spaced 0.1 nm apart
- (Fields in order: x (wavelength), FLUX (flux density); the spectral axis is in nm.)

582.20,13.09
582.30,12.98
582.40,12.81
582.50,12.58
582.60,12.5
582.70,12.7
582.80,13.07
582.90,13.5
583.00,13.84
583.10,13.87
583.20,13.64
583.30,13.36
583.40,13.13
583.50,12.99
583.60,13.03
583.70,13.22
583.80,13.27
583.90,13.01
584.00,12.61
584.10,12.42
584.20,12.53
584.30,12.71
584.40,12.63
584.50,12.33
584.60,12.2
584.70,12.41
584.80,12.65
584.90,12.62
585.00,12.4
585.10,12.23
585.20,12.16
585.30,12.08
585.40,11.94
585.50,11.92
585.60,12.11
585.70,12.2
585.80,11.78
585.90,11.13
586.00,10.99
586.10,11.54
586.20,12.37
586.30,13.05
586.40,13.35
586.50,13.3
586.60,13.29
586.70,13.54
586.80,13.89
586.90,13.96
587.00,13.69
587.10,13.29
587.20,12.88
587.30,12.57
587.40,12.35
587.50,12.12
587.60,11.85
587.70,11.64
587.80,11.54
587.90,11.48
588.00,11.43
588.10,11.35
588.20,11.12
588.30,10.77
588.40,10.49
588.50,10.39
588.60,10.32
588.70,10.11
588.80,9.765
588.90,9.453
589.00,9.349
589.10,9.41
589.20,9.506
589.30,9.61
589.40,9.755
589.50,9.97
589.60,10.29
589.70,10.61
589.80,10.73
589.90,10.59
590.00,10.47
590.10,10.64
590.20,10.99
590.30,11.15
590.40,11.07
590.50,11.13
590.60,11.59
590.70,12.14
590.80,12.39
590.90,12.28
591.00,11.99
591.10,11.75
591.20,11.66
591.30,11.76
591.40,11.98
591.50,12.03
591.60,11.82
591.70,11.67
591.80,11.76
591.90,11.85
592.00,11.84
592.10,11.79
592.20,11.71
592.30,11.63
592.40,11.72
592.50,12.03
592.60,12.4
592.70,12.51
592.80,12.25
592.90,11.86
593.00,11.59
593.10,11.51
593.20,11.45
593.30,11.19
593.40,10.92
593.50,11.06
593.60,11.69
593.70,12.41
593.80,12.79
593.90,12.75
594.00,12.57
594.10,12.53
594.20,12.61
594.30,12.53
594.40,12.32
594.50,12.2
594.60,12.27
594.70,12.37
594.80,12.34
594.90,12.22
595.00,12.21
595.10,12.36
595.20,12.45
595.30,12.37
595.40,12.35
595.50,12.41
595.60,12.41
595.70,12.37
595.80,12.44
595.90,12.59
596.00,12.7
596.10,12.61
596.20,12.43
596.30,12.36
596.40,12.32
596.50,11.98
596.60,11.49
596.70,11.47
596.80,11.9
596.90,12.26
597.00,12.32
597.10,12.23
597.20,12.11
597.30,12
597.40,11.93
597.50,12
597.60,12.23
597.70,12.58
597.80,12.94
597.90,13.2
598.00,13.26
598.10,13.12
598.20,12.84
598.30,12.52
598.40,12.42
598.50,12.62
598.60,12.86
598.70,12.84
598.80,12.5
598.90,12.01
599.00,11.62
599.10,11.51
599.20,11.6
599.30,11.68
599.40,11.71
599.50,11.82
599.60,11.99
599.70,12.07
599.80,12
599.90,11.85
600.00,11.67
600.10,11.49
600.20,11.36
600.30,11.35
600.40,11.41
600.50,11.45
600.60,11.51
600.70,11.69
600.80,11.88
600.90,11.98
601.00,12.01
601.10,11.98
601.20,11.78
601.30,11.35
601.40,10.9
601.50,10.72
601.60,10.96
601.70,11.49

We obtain 0.3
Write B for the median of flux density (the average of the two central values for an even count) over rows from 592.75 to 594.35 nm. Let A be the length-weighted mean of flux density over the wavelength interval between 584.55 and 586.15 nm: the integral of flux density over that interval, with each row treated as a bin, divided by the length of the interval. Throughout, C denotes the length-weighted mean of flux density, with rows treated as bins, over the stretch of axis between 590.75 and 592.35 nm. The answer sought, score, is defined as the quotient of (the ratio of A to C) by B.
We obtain 0.084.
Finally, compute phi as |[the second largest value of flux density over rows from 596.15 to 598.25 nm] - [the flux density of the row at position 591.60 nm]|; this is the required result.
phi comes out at 1.4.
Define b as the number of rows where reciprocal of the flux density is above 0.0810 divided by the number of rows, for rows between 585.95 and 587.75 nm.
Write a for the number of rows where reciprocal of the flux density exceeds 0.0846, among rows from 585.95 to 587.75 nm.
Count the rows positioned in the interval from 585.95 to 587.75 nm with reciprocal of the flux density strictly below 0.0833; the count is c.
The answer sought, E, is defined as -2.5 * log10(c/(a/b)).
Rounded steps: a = 3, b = 0.28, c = 14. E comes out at -0.3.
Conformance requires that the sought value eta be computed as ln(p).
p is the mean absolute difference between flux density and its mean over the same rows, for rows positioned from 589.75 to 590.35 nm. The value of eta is -1.6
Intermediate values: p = 0.21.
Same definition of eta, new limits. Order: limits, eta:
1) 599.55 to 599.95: -2.8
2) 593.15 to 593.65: -1.4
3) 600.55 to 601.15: -1.8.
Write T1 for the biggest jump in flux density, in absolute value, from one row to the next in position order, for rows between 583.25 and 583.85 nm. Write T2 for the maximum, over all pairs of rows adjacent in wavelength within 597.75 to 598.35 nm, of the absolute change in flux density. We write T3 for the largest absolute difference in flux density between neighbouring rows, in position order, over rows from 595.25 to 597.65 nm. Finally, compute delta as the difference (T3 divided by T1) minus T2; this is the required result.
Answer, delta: 2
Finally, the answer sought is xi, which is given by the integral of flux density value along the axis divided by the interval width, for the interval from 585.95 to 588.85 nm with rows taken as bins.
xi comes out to 12.0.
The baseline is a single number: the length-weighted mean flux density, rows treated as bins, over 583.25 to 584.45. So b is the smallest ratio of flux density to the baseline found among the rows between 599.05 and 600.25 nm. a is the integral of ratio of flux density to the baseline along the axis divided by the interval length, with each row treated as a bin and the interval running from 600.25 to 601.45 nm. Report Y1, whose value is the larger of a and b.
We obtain 0.899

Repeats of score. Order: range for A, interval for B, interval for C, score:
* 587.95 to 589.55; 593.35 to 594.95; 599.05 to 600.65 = 0.071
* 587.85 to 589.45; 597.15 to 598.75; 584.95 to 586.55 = 0.067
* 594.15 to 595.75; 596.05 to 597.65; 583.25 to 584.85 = 0.079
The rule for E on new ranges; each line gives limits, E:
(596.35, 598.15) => -1.5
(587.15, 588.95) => 1.5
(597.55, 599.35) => -0.2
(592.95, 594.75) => 0.1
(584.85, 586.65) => -0.7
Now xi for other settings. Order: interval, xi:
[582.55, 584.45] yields 13.1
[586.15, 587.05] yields 13.4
